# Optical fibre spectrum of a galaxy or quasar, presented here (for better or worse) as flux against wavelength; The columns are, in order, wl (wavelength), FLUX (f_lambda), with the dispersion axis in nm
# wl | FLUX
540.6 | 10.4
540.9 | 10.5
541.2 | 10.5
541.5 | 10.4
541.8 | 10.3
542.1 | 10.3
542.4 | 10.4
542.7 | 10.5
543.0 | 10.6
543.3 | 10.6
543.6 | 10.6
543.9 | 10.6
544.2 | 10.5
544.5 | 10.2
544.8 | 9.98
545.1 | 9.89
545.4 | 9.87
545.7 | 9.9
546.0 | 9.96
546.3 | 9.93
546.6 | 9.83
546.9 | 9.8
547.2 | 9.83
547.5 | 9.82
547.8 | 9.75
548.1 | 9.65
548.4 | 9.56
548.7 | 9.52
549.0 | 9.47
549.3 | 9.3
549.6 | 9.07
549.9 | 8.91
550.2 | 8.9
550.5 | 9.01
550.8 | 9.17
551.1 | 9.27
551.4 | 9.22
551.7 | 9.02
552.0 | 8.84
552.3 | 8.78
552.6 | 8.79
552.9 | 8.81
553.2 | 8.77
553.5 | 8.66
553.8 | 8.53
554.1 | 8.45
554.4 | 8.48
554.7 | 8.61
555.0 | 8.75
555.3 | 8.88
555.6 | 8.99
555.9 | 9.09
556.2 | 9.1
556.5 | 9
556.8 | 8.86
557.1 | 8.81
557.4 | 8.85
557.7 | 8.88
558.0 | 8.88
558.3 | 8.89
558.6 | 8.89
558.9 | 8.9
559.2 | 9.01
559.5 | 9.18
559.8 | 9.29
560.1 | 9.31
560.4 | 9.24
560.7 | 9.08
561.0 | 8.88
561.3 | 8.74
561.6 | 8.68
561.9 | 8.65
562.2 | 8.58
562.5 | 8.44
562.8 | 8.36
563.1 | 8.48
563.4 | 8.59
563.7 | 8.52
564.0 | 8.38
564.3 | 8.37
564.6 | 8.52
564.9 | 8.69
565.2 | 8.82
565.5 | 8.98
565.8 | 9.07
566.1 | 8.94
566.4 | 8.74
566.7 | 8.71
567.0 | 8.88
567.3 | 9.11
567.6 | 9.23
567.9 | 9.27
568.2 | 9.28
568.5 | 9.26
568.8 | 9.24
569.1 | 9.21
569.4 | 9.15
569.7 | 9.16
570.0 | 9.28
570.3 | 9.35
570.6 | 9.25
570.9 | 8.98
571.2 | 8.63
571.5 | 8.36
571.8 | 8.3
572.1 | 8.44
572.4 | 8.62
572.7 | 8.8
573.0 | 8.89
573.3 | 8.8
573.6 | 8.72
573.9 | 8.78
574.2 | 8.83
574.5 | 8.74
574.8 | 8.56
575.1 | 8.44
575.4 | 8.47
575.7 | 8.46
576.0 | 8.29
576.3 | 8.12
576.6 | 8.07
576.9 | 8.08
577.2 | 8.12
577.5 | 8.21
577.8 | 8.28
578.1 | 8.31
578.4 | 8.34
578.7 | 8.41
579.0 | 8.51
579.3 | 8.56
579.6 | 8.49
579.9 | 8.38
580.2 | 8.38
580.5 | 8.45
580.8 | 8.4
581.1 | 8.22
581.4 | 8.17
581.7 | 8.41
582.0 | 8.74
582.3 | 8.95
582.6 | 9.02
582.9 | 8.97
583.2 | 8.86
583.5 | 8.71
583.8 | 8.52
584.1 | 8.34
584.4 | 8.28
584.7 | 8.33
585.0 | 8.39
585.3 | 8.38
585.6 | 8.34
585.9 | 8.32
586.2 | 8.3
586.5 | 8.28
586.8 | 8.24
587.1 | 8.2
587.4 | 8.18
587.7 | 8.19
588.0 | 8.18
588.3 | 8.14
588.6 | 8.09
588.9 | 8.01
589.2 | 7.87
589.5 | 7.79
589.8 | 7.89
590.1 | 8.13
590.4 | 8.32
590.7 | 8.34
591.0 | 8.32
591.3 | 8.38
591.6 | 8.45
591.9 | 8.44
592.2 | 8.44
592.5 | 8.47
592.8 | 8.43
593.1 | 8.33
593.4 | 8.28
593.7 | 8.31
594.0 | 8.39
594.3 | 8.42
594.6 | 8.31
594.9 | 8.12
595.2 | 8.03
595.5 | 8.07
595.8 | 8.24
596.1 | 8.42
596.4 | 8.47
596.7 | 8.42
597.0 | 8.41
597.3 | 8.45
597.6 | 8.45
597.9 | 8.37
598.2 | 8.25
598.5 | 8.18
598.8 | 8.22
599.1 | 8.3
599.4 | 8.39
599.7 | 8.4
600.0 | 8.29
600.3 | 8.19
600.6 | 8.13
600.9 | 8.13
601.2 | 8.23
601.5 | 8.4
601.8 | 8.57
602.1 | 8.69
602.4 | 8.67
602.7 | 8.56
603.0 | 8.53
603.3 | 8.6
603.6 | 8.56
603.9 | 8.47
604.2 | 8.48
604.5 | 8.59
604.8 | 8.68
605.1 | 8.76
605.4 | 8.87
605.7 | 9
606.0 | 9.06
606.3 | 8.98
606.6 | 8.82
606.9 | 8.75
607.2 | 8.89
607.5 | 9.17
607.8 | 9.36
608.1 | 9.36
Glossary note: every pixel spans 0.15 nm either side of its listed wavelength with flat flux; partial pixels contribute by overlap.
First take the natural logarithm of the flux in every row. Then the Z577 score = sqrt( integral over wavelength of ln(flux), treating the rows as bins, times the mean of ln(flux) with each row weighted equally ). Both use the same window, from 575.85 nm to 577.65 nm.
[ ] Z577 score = 2.81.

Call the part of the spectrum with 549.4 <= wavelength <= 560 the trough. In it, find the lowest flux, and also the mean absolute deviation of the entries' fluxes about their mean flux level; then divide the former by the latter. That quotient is 54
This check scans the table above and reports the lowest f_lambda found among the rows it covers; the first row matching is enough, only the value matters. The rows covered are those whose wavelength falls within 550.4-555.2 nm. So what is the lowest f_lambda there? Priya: 8.45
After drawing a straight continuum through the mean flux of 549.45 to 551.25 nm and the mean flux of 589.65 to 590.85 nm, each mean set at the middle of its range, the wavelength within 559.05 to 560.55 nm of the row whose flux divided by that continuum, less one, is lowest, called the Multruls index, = 559.2 nm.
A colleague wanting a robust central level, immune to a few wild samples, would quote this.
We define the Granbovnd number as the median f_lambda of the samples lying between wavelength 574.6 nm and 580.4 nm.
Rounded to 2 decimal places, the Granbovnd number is 8.38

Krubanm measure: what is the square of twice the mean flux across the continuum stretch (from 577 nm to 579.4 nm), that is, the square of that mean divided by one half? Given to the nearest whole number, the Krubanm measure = 278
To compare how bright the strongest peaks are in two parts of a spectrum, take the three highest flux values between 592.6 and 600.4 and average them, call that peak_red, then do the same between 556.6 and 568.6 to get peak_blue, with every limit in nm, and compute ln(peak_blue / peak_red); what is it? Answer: 0.094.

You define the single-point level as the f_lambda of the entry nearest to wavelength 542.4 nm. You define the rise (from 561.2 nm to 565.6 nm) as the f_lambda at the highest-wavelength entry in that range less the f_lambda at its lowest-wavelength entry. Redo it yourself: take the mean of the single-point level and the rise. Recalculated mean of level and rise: 5.32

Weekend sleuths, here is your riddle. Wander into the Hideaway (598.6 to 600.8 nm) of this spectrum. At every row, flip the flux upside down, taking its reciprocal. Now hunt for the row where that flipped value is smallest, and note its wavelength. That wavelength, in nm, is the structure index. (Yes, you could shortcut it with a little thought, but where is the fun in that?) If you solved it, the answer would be 599.7 nm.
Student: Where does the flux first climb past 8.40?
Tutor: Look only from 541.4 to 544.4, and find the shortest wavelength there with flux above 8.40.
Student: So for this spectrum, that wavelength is 541.5 nm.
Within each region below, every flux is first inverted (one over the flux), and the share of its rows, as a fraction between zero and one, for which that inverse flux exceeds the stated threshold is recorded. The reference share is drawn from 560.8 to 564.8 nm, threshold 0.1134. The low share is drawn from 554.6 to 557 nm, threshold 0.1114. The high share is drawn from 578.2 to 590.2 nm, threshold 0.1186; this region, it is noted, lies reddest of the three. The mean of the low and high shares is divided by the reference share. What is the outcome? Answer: 0.7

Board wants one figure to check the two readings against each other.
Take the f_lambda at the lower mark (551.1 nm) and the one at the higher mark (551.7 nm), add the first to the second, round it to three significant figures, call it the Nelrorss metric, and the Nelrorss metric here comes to 18.3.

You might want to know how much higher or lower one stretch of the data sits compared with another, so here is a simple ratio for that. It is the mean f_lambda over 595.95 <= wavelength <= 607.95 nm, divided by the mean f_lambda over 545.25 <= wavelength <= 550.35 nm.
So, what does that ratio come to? 0.89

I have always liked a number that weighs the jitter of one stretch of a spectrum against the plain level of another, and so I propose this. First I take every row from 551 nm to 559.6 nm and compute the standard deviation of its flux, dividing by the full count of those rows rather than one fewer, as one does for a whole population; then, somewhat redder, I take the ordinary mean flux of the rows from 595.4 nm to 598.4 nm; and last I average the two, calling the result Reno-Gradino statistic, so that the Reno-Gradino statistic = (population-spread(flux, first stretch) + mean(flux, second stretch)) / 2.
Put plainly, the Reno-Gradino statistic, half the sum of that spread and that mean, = 4.28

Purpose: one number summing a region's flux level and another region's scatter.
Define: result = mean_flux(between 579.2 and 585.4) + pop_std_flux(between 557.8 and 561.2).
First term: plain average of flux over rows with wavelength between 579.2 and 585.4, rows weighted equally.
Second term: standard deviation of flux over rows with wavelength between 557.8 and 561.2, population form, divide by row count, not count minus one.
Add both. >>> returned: 8.69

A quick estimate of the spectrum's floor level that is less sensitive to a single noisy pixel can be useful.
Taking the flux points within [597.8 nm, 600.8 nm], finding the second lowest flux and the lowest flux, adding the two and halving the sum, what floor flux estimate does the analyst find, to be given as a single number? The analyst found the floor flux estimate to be 8.2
